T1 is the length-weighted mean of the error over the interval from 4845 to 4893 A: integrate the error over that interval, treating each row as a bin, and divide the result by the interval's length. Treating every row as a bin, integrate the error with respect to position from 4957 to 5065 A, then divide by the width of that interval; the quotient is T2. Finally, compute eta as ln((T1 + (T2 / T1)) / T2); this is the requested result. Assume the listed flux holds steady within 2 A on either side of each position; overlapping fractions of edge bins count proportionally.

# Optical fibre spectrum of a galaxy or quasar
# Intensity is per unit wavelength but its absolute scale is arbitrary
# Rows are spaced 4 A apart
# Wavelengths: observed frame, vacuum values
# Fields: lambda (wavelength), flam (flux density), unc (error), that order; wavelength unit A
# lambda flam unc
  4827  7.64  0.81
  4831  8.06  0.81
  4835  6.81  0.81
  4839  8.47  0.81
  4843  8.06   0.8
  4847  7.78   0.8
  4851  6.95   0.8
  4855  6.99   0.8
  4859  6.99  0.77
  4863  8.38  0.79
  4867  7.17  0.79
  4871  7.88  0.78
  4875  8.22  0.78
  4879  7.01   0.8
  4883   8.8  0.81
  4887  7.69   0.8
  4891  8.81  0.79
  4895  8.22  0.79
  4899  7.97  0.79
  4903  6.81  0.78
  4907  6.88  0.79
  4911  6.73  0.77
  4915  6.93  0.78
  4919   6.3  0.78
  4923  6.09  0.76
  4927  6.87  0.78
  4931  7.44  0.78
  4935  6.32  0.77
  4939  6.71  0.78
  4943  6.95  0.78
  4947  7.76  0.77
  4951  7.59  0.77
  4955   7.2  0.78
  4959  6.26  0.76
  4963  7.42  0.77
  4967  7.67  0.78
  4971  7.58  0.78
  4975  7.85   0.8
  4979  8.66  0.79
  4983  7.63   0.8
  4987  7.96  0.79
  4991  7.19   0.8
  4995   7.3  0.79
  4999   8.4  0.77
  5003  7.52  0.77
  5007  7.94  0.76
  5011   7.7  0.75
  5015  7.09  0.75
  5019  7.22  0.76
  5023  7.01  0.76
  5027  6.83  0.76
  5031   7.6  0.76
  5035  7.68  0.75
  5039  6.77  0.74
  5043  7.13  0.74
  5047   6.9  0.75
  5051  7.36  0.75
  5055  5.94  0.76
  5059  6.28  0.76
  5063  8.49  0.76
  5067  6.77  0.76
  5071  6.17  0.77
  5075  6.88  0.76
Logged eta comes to 0.8307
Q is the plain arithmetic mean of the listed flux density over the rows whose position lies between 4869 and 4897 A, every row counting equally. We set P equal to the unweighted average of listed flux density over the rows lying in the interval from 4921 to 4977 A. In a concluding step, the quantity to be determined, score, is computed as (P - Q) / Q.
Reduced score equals -0.12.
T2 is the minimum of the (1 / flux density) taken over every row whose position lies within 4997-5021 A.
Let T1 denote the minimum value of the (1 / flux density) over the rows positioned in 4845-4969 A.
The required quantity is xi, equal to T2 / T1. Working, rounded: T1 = 0.114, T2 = 0.119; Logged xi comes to 1.05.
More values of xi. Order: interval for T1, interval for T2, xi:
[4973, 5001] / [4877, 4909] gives 0.98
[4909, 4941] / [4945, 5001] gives 0.86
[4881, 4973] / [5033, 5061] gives 1.15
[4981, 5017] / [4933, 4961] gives 1.08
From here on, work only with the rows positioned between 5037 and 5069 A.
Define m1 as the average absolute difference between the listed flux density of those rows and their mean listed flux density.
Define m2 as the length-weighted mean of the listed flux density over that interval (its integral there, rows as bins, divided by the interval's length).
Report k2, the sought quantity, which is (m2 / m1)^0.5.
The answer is 3.6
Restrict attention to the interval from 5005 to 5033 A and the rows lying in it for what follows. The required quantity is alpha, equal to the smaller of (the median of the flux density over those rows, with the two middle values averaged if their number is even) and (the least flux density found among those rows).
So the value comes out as 6.8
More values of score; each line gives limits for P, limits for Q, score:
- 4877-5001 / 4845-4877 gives -0.02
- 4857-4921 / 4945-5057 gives 0.02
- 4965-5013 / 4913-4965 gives 0.13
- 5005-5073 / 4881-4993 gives -0.03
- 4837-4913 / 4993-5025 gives 0.02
